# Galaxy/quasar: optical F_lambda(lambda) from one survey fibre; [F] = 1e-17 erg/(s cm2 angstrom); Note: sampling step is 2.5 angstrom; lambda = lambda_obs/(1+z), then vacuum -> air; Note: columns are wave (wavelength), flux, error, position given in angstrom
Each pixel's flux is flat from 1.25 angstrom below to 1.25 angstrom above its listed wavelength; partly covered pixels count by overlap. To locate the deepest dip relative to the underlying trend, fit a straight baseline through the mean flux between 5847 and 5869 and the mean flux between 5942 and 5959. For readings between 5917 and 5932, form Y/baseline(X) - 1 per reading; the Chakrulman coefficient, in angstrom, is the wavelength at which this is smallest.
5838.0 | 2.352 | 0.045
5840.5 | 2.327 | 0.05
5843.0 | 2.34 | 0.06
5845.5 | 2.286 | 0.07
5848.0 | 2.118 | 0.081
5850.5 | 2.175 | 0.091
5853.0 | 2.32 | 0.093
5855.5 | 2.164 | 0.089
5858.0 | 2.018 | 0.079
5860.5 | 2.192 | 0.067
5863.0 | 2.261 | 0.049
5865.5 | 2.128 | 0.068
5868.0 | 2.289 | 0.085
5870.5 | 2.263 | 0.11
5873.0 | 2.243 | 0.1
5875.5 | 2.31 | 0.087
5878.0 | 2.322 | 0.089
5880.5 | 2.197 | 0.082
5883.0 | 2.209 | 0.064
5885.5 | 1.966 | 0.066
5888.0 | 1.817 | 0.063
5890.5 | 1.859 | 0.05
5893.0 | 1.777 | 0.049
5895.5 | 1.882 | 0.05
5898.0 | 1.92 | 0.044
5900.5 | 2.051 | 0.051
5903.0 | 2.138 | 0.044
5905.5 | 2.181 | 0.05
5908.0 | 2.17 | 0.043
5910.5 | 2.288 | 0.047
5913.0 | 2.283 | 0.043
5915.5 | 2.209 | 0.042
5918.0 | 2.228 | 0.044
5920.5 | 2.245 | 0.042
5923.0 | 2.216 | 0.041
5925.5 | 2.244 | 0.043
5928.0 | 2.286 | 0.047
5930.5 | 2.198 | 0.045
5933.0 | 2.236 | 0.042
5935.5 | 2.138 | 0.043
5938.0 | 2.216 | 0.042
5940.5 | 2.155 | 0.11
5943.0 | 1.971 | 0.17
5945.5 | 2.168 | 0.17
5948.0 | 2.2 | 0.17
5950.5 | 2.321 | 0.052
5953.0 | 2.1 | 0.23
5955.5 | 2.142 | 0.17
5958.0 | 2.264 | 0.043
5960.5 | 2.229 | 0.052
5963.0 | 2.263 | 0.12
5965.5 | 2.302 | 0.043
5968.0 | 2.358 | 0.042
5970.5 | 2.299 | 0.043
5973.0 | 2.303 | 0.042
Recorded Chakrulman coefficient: 5930.5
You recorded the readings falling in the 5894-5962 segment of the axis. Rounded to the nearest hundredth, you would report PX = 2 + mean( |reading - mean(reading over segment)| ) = 2.08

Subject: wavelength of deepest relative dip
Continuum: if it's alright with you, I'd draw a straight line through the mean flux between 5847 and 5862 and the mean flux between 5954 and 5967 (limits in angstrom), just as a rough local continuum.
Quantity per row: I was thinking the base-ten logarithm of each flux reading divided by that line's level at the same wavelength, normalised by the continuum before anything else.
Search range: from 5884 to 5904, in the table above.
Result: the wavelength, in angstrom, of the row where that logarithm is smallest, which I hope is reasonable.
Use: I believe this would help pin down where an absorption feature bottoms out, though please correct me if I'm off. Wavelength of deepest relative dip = 5893.0 angstrom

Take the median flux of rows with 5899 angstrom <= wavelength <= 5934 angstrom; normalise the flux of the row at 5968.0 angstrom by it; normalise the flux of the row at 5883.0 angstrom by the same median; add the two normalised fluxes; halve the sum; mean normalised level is 1.03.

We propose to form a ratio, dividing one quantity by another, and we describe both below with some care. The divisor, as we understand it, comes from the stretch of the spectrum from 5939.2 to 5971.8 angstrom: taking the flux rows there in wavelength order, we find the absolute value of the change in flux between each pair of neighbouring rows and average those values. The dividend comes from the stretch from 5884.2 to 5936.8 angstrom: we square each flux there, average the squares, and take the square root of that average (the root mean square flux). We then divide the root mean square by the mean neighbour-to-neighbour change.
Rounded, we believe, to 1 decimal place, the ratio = 22.3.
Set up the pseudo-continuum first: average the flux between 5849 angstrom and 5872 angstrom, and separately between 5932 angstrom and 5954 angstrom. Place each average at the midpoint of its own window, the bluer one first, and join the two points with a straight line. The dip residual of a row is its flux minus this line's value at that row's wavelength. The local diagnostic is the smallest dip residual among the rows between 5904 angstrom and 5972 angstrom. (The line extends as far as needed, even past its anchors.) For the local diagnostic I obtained -0.20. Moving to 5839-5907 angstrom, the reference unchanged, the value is -0.41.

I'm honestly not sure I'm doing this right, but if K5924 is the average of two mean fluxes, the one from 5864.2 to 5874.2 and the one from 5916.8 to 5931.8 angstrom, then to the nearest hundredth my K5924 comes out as 2.23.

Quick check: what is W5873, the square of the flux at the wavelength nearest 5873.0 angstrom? 5.0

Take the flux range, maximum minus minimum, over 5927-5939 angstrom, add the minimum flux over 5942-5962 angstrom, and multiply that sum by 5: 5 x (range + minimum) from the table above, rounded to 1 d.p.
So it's 10.6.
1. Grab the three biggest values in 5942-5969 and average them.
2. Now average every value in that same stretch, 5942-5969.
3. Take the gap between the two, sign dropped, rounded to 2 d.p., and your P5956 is 0.12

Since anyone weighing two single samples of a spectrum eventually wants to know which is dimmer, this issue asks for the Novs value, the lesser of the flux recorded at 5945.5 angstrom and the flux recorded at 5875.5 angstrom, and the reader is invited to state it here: 2.17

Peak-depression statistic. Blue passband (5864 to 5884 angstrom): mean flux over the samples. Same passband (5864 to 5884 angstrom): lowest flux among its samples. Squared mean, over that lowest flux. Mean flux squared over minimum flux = 2.37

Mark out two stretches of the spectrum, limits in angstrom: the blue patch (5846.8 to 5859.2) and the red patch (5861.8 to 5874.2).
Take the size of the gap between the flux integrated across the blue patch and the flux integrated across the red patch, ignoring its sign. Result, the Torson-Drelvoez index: 1.0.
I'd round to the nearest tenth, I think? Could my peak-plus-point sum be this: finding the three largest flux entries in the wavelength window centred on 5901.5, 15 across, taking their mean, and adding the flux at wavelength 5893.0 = 3.9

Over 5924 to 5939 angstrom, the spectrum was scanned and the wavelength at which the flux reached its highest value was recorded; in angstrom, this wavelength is 5928.0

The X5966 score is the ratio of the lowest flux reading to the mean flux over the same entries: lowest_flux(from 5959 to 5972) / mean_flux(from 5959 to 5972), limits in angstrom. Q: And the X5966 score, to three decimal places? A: 0.973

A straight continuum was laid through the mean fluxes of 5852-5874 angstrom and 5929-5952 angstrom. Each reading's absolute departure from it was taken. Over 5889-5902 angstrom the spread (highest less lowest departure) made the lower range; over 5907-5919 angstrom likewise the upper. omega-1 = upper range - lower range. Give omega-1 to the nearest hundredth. -0.20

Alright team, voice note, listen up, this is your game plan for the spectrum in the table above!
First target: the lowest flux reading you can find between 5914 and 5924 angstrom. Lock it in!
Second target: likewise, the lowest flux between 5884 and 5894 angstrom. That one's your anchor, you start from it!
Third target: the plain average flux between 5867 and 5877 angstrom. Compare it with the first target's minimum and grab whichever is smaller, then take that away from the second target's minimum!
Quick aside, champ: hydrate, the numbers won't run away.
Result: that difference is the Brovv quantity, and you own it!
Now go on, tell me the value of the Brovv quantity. -0.43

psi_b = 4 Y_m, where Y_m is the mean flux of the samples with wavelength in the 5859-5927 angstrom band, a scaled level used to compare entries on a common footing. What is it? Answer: 8.58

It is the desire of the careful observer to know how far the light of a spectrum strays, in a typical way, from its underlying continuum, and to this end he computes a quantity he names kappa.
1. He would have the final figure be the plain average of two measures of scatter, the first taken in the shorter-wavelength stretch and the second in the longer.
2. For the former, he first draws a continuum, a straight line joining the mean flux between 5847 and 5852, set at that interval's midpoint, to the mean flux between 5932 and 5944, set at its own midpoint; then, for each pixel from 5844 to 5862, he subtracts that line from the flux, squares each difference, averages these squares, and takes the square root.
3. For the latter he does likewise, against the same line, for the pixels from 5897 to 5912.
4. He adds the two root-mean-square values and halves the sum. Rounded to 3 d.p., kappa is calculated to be 0.108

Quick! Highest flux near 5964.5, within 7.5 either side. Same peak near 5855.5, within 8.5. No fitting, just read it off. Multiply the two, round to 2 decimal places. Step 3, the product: 5.47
